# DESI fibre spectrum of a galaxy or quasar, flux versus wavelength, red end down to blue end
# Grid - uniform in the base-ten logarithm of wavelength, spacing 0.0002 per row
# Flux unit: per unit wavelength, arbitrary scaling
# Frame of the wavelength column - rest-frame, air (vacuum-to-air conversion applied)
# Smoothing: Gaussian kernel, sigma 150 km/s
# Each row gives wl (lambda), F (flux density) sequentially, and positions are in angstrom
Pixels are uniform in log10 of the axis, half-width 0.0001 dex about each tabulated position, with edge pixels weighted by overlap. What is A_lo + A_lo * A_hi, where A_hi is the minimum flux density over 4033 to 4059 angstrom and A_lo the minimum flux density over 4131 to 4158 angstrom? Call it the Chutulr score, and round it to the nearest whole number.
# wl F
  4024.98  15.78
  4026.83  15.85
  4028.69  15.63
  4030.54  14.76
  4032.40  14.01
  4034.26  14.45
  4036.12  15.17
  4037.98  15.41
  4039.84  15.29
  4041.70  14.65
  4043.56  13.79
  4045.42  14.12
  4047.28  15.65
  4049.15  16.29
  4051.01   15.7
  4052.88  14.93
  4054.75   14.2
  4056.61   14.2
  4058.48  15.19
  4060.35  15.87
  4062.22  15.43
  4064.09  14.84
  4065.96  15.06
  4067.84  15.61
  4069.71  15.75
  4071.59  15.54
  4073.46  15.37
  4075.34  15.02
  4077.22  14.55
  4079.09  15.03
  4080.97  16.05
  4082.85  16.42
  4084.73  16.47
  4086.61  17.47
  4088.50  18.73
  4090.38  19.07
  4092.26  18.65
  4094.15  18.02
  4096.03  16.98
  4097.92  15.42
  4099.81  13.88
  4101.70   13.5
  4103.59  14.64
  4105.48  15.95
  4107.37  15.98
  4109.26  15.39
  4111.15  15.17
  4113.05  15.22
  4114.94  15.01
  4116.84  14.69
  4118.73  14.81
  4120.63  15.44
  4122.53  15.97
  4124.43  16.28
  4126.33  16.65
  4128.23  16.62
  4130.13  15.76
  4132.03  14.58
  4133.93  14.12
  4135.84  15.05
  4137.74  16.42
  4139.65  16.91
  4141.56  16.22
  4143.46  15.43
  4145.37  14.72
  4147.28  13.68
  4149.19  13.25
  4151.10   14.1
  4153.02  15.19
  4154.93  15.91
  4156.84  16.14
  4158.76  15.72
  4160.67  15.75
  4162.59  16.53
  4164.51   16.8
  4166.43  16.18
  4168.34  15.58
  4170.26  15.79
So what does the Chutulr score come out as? 196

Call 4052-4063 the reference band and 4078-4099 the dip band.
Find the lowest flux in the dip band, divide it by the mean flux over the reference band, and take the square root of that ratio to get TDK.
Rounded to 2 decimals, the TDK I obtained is 1.00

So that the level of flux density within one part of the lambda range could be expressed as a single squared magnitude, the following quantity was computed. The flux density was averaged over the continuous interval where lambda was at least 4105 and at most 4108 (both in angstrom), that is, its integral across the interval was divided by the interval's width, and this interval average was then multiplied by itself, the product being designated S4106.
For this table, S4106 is 255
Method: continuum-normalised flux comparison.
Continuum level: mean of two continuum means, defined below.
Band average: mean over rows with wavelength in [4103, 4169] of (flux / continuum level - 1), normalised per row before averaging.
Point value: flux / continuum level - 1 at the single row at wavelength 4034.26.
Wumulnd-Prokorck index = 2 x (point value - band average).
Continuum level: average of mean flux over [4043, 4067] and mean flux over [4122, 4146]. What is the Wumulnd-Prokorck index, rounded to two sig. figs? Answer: -0.13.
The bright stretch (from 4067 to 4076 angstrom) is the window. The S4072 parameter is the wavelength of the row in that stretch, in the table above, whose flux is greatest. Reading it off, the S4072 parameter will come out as 4069.71 angstrom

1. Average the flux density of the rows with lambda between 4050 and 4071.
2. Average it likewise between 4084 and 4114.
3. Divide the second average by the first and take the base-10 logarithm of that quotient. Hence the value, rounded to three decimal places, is 0.031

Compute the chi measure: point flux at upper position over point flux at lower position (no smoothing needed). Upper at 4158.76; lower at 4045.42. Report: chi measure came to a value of 1.11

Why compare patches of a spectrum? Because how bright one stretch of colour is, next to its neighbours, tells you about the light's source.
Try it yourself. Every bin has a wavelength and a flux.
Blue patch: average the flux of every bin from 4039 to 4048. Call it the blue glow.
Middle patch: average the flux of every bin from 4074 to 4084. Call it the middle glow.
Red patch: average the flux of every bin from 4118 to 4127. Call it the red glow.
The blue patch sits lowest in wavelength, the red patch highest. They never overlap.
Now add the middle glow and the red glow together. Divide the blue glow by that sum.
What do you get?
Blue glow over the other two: 0.470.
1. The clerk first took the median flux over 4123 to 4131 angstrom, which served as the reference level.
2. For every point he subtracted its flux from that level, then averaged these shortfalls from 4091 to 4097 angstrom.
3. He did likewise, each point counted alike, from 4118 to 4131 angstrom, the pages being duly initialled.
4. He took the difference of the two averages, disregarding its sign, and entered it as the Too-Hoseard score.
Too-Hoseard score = 2.0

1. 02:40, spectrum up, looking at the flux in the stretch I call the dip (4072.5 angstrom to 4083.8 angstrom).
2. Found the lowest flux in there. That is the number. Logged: 14.55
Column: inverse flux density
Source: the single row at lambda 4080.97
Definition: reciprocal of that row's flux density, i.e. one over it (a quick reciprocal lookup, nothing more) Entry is 0.0623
